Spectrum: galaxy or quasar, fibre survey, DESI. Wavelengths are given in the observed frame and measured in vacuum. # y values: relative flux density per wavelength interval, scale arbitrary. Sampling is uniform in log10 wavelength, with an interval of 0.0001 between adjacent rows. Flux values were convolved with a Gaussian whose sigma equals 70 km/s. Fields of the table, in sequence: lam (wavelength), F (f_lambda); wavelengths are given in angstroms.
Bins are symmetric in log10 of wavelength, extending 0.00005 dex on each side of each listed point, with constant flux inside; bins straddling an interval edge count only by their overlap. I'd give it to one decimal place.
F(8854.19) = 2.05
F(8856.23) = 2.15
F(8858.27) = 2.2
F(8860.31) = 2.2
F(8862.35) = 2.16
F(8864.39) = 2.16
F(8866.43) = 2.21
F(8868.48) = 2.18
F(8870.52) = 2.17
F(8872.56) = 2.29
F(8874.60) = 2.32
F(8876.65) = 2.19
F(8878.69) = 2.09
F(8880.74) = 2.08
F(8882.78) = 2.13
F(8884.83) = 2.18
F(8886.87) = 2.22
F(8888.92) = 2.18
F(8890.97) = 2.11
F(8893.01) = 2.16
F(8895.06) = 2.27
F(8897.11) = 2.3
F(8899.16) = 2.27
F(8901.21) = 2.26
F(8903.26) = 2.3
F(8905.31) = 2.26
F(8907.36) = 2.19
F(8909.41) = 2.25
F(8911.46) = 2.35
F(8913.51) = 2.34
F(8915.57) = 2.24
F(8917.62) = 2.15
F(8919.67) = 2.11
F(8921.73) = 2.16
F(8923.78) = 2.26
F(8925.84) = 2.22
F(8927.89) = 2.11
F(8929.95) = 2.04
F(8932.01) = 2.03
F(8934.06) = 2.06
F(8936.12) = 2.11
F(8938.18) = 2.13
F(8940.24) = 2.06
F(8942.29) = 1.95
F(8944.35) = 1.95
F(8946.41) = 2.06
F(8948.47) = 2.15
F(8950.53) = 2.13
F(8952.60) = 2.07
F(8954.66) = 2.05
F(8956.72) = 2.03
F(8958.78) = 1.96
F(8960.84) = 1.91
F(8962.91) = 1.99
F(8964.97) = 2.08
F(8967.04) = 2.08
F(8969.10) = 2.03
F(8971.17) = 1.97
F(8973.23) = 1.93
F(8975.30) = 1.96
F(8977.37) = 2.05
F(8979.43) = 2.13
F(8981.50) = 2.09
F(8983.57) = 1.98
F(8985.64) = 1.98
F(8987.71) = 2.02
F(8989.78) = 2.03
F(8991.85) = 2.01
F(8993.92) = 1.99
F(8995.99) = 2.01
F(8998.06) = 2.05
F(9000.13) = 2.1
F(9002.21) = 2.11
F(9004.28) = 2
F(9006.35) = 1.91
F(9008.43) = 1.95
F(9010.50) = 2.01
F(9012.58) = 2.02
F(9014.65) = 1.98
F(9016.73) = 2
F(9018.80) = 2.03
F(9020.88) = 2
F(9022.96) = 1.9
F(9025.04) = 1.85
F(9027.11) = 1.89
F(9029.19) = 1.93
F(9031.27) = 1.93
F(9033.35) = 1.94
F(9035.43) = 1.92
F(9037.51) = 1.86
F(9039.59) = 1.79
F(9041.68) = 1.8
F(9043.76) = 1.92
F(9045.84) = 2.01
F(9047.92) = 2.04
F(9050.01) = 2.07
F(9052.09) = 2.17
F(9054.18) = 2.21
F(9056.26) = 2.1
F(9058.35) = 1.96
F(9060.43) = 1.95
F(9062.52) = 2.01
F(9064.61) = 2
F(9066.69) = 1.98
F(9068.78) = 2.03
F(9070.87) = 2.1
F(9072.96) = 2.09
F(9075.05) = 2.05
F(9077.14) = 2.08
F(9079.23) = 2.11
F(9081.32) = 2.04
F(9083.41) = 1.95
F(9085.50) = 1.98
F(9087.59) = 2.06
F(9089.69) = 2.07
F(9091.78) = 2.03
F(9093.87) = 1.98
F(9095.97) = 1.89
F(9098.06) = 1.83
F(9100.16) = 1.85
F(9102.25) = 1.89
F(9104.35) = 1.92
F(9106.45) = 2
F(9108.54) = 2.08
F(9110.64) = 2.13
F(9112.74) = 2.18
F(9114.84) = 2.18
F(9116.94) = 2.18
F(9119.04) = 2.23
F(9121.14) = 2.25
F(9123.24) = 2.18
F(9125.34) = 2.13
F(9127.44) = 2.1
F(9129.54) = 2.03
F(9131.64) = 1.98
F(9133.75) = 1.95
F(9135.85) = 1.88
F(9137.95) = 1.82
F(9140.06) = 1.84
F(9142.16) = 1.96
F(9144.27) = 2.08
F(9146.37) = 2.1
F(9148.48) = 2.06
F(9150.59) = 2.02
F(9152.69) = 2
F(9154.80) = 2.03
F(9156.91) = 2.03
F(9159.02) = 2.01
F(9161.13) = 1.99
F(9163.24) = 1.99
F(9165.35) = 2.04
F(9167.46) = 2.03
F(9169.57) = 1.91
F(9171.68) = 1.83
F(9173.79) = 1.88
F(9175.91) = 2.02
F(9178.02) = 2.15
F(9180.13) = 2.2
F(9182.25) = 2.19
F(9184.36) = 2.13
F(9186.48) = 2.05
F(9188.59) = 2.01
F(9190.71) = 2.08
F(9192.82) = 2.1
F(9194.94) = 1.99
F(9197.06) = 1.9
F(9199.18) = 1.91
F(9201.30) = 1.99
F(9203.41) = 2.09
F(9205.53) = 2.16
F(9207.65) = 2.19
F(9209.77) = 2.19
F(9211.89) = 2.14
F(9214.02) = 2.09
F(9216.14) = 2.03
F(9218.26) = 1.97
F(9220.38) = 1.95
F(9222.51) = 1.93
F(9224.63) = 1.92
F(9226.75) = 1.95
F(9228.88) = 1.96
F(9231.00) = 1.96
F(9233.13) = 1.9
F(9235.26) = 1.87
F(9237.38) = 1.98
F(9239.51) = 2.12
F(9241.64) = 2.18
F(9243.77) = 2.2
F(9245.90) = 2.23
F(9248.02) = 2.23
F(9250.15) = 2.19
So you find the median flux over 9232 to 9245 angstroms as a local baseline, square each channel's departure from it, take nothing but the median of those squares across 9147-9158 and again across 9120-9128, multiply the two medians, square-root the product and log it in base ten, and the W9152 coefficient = -2.7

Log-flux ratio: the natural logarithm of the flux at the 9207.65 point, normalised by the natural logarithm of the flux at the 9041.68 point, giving 1.33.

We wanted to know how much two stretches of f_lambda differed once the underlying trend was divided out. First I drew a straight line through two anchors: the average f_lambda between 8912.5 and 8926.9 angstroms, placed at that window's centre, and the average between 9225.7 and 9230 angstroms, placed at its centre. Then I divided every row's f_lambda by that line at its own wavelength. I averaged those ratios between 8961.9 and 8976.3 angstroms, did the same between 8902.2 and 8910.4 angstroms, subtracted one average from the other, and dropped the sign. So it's 0.088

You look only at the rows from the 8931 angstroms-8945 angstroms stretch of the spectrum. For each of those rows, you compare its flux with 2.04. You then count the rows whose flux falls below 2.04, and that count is 3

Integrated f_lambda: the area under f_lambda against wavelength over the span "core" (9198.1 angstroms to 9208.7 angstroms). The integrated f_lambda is 21.9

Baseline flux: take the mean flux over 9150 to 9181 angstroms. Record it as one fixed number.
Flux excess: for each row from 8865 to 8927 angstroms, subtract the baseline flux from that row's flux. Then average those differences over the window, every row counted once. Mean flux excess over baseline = 0.21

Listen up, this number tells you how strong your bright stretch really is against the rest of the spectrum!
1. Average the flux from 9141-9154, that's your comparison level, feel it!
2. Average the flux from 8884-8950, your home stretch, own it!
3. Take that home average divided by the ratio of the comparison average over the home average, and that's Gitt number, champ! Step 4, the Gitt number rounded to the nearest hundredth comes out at 2.31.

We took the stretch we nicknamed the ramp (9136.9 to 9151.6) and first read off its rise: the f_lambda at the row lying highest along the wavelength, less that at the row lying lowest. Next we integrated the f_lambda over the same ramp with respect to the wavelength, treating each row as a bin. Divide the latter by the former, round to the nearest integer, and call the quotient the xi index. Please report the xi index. 146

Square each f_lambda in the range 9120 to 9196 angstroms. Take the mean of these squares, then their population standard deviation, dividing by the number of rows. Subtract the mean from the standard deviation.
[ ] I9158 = -3.71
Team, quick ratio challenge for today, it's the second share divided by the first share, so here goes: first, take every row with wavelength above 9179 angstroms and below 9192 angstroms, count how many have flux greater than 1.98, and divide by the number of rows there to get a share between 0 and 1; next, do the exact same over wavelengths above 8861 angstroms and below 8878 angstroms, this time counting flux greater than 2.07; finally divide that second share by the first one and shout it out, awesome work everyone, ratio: 1.0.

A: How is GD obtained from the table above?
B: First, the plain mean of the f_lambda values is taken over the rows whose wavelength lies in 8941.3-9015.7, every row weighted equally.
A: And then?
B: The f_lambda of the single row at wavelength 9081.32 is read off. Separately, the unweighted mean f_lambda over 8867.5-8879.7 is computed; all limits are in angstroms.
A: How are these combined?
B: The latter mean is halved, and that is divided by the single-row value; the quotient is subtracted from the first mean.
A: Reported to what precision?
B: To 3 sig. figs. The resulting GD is 1.48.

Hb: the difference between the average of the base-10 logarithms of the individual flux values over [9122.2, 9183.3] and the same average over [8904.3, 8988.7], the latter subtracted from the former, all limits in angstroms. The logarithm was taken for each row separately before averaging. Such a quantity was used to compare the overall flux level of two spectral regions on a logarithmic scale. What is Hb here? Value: -0.016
